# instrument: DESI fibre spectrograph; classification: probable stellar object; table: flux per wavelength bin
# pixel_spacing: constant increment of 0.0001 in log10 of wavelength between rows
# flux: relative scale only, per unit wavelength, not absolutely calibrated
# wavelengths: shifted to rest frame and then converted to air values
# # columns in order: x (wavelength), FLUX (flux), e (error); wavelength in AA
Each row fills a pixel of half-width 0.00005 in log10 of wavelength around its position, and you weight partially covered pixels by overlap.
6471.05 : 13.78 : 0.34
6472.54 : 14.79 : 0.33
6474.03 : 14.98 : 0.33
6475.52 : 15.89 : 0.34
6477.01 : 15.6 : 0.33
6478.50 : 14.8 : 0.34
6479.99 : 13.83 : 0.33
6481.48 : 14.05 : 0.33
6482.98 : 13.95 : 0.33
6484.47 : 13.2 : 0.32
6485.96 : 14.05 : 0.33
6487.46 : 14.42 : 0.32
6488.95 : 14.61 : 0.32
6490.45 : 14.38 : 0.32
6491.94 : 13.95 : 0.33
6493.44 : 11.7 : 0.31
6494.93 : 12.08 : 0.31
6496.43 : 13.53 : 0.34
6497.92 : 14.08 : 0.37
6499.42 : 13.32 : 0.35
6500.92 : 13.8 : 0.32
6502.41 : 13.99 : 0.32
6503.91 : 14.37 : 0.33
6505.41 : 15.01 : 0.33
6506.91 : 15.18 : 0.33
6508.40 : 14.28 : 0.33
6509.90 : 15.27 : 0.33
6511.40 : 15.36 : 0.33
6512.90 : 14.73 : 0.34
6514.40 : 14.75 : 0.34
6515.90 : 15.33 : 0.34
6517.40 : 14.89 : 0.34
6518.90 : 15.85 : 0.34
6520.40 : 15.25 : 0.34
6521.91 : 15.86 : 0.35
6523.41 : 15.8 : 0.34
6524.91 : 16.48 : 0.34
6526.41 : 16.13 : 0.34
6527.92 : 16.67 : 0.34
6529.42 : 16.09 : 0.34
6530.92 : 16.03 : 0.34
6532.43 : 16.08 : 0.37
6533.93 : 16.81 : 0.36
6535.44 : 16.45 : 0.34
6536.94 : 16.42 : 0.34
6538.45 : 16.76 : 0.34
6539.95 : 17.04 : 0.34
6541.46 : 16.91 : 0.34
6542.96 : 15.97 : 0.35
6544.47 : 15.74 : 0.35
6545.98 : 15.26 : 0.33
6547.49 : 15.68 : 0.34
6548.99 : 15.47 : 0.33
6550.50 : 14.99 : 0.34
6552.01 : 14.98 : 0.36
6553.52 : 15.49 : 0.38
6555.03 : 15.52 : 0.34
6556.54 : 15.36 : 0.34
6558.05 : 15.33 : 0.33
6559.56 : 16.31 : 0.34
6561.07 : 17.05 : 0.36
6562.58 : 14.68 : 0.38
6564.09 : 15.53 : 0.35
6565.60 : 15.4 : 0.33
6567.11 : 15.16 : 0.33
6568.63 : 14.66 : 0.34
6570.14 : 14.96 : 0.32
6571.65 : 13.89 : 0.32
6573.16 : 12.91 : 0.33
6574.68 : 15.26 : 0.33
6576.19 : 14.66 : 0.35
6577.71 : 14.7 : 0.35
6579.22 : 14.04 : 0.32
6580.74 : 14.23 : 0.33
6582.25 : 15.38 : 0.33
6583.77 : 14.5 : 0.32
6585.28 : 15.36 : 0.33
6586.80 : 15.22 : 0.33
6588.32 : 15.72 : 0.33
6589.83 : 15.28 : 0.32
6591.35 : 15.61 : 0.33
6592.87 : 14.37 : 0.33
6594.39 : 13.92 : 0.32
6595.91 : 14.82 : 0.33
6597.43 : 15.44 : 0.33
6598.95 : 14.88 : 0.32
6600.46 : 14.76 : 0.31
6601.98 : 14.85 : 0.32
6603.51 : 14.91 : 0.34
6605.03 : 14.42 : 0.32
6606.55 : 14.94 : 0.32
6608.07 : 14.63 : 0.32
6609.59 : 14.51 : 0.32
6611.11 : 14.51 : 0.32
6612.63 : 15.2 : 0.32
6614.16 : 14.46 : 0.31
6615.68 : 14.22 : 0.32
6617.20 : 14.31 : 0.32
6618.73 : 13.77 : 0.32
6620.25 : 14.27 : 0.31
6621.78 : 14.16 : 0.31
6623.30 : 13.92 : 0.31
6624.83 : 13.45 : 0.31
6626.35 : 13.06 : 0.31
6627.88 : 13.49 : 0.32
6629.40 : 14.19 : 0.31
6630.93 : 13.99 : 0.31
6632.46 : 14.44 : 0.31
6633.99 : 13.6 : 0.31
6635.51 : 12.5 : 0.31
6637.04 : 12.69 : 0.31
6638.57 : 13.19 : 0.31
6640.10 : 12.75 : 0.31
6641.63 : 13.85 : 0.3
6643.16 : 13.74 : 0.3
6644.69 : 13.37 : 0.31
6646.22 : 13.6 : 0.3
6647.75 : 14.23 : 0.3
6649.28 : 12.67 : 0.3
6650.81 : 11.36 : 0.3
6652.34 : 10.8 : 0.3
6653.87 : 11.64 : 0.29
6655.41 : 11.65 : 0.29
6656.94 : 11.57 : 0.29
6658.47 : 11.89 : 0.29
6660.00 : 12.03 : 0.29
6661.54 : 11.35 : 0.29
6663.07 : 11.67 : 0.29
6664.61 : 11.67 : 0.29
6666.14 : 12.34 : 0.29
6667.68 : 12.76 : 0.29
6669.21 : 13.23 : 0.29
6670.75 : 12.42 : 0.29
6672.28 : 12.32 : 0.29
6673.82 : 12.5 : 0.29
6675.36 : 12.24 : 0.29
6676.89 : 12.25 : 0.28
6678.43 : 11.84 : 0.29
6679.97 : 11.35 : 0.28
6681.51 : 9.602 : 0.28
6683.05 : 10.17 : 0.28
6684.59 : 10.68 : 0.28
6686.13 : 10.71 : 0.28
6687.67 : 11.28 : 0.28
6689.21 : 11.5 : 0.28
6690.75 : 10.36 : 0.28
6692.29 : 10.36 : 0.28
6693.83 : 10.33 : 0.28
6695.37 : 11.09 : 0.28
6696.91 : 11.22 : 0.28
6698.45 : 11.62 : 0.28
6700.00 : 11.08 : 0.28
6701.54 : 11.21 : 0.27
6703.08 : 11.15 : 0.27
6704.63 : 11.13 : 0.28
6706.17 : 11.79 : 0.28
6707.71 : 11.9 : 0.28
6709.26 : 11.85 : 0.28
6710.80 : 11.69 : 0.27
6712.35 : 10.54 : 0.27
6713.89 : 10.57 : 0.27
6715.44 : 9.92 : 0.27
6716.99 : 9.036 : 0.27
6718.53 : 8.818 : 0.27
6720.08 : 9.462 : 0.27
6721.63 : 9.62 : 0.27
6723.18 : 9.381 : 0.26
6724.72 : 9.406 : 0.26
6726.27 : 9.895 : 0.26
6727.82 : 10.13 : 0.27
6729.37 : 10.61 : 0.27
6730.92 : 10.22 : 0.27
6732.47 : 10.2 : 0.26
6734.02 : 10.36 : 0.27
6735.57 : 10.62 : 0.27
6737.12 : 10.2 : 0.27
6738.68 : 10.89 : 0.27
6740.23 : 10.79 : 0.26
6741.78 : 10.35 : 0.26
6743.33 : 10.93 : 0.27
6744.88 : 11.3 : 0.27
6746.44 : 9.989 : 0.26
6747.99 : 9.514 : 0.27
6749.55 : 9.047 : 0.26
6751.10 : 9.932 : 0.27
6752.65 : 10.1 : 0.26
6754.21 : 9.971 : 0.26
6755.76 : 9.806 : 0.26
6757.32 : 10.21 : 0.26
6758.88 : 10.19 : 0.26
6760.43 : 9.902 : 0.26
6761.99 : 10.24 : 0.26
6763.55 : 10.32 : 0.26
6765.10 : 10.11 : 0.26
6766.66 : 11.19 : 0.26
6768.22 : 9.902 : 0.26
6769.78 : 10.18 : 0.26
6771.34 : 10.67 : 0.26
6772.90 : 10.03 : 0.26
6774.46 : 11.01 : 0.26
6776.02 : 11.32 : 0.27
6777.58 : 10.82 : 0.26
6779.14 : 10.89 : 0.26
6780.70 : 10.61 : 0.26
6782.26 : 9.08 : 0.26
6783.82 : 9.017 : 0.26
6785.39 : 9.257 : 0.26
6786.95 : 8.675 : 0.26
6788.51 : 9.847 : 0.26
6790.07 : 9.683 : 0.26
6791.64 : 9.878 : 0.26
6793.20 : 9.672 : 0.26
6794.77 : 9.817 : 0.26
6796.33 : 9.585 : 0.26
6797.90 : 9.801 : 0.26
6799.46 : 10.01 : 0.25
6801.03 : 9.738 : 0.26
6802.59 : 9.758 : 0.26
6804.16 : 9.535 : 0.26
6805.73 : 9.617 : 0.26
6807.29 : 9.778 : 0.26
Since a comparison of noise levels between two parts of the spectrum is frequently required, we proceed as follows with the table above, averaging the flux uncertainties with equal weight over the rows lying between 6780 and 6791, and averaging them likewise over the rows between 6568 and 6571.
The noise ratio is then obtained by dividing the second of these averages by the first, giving 1.27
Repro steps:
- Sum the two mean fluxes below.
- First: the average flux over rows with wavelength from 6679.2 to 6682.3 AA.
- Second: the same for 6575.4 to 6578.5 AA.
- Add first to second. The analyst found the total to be 25.2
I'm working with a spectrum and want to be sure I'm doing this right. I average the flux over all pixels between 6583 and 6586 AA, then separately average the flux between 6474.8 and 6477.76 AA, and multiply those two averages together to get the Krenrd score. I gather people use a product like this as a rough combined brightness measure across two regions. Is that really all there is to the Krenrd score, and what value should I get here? 235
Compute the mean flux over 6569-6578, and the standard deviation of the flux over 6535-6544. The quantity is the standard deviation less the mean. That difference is -14.0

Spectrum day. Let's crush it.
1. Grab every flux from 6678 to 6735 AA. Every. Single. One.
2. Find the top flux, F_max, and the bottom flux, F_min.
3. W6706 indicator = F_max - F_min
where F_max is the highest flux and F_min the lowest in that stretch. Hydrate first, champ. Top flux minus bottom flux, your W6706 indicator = 3.1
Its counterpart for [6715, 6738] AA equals 1.8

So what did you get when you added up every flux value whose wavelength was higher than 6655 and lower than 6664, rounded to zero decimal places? 70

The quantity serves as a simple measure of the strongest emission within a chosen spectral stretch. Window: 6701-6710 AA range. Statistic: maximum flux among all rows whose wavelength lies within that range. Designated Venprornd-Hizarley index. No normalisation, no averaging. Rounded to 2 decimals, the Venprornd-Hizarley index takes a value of 11.90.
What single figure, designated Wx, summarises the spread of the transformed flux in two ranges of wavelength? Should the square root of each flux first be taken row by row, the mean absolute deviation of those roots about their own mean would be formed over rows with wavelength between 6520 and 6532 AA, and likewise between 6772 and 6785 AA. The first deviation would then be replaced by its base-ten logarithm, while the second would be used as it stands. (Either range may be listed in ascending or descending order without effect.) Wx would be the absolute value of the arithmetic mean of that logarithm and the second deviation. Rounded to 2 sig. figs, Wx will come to 0.65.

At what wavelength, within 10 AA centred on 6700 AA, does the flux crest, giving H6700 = 6698.45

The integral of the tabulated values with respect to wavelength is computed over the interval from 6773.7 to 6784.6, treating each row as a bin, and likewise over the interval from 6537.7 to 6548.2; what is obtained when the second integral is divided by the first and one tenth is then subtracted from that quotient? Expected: 1.40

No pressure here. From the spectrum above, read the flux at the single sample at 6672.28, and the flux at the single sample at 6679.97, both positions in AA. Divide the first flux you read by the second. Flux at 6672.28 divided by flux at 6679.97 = 1.09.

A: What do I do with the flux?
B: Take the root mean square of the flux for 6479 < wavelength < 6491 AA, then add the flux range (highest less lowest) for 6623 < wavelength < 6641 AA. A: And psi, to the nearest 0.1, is 16.0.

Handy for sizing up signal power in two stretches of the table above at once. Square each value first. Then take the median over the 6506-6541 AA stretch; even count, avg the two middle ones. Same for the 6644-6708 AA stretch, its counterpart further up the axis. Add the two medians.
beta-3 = 387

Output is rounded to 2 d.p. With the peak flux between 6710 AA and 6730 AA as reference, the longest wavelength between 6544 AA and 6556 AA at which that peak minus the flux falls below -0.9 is 6555.03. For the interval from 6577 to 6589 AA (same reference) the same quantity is 6588.32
